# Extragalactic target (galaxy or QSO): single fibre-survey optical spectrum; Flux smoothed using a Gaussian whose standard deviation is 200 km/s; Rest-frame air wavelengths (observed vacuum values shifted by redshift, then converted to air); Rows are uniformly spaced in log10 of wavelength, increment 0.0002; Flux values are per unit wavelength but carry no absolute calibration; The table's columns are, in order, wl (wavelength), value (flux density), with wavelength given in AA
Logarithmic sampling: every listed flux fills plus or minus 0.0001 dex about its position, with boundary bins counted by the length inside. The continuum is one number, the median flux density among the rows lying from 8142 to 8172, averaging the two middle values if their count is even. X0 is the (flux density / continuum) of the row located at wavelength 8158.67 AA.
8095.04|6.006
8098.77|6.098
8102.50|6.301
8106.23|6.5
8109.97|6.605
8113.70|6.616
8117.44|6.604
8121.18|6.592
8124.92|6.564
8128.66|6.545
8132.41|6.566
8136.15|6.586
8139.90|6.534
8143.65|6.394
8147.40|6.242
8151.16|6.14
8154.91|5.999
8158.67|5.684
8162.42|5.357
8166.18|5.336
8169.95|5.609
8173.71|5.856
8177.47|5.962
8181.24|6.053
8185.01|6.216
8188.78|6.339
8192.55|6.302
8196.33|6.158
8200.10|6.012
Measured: 0.97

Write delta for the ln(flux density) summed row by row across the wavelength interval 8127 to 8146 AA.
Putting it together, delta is 9.4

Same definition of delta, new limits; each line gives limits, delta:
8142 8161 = 9.0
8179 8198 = 9.1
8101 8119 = 9.4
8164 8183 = 8.8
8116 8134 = 9.4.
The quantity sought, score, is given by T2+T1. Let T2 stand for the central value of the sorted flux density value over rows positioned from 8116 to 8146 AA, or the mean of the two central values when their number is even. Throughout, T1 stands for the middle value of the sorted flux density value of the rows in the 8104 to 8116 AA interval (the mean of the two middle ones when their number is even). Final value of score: 13.2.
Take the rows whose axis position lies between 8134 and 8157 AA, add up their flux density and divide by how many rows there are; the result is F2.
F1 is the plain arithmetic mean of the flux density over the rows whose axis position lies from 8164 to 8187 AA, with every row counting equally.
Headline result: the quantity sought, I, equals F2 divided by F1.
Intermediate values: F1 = 5.8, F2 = 6.3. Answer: 1.08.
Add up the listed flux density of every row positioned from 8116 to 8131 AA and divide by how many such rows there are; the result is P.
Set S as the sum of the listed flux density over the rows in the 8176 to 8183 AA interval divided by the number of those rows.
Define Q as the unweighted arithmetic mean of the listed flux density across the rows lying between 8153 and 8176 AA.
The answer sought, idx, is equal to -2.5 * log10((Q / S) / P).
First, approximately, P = 6.58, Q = 5.64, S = 6.0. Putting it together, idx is 2.11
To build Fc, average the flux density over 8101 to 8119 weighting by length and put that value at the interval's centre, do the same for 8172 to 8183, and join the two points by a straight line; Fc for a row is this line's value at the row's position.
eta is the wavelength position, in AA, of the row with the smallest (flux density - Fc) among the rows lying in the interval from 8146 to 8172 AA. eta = 8162.42 AA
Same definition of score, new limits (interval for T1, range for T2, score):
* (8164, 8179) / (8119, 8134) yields 12.3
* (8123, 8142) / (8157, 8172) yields 12.0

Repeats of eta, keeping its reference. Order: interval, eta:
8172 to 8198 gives 8173.71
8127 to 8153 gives 8151.16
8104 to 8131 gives 8106.23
